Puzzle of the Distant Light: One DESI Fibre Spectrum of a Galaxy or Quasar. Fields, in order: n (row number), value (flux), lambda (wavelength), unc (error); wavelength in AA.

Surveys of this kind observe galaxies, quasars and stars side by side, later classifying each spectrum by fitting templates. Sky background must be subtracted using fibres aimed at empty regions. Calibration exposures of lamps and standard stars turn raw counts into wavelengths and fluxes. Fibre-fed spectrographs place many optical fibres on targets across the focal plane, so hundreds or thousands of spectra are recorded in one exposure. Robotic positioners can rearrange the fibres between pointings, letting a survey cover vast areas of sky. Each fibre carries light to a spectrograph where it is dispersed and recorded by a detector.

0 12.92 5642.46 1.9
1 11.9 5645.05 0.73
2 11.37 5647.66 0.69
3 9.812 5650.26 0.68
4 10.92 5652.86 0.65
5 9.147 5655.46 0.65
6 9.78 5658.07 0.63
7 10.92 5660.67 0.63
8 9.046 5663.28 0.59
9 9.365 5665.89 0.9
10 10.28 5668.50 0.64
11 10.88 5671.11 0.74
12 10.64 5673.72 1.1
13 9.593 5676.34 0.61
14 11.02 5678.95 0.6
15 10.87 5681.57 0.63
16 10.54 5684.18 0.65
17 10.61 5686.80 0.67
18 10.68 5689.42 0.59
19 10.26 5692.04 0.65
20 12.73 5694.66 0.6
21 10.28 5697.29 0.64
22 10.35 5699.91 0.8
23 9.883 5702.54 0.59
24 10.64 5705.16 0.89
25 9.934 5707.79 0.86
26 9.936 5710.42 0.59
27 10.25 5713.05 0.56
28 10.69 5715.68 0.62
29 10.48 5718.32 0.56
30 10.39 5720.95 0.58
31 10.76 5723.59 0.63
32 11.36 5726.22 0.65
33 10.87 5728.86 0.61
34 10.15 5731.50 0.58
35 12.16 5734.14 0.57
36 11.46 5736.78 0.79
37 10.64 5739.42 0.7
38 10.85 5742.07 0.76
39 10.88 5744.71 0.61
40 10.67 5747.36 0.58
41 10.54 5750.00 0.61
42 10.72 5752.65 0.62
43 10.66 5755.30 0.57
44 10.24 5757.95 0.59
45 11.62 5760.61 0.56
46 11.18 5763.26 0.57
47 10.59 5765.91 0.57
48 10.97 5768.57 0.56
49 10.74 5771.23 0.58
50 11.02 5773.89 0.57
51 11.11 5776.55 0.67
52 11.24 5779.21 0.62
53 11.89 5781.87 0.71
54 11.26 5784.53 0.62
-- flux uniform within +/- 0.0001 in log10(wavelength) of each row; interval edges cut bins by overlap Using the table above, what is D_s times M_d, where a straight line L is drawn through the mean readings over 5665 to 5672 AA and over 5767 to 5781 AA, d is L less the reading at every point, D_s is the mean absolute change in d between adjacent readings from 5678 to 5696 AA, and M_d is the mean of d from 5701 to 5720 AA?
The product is 0.15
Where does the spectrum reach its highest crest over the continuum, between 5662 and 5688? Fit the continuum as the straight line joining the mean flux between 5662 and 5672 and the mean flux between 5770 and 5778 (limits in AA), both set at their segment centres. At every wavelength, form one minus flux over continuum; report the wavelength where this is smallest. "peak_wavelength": 5678.95 AA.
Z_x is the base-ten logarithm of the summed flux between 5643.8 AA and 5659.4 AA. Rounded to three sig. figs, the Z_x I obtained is 1.80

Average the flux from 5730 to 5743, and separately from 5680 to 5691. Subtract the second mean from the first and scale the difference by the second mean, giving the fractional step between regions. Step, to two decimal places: 0.04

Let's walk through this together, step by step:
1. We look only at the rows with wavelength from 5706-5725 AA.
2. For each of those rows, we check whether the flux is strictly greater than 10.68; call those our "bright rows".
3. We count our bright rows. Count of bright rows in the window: 2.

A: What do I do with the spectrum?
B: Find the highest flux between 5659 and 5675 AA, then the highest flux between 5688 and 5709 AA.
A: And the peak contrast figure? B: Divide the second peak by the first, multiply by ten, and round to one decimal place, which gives 11.7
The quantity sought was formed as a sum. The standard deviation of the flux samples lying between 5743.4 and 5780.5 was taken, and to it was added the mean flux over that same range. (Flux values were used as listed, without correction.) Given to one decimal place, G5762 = 11.2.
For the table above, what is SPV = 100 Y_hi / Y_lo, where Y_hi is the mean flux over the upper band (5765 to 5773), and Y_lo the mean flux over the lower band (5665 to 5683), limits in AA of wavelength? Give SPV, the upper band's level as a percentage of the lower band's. 104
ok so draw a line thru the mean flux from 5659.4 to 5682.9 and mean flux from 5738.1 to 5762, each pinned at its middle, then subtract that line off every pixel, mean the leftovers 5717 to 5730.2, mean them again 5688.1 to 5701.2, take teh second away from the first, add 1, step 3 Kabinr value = 0.74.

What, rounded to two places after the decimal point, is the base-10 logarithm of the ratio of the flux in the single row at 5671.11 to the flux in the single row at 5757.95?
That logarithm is 0.03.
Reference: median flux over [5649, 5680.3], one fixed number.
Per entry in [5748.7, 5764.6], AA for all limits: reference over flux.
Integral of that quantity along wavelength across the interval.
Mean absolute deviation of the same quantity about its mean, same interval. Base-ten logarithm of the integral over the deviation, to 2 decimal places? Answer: 2.67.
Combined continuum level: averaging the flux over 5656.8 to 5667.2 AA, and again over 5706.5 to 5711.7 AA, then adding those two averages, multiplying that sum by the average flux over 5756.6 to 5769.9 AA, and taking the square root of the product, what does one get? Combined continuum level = 14.7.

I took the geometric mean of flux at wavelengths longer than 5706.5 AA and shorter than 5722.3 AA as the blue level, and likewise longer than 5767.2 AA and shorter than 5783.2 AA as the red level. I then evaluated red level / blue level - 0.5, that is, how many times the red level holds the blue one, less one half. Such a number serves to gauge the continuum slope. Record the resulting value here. 0.59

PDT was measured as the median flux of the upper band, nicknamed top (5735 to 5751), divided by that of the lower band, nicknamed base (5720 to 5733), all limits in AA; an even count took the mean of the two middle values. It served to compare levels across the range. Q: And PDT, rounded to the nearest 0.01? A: 1.00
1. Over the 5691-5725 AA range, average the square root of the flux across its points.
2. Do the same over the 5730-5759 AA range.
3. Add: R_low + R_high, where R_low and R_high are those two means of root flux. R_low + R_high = 6.53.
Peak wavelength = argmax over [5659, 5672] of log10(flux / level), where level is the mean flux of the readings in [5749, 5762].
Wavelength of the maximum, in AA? 5660.67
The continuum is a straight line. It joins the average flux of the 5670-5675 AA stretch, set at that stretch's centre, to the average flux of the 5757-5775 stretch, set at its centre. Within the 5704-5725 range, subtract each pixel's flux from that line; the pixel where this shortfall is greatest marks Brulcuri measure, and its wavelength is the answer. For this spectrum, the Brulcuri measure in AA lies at 5710.42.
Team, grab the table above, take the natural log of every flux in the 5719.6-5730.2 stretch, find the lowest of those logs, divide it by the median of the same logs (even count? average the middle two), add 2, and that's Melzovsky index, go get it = 2.98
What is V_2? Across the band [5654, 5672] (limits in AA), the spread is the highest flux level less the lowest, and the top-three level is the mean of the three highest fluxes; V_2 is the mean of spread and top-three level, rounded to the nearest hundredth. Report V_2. 6.28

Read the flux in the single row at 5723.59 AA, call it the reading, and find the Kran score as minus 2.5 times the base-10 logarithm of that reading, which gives -2.58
